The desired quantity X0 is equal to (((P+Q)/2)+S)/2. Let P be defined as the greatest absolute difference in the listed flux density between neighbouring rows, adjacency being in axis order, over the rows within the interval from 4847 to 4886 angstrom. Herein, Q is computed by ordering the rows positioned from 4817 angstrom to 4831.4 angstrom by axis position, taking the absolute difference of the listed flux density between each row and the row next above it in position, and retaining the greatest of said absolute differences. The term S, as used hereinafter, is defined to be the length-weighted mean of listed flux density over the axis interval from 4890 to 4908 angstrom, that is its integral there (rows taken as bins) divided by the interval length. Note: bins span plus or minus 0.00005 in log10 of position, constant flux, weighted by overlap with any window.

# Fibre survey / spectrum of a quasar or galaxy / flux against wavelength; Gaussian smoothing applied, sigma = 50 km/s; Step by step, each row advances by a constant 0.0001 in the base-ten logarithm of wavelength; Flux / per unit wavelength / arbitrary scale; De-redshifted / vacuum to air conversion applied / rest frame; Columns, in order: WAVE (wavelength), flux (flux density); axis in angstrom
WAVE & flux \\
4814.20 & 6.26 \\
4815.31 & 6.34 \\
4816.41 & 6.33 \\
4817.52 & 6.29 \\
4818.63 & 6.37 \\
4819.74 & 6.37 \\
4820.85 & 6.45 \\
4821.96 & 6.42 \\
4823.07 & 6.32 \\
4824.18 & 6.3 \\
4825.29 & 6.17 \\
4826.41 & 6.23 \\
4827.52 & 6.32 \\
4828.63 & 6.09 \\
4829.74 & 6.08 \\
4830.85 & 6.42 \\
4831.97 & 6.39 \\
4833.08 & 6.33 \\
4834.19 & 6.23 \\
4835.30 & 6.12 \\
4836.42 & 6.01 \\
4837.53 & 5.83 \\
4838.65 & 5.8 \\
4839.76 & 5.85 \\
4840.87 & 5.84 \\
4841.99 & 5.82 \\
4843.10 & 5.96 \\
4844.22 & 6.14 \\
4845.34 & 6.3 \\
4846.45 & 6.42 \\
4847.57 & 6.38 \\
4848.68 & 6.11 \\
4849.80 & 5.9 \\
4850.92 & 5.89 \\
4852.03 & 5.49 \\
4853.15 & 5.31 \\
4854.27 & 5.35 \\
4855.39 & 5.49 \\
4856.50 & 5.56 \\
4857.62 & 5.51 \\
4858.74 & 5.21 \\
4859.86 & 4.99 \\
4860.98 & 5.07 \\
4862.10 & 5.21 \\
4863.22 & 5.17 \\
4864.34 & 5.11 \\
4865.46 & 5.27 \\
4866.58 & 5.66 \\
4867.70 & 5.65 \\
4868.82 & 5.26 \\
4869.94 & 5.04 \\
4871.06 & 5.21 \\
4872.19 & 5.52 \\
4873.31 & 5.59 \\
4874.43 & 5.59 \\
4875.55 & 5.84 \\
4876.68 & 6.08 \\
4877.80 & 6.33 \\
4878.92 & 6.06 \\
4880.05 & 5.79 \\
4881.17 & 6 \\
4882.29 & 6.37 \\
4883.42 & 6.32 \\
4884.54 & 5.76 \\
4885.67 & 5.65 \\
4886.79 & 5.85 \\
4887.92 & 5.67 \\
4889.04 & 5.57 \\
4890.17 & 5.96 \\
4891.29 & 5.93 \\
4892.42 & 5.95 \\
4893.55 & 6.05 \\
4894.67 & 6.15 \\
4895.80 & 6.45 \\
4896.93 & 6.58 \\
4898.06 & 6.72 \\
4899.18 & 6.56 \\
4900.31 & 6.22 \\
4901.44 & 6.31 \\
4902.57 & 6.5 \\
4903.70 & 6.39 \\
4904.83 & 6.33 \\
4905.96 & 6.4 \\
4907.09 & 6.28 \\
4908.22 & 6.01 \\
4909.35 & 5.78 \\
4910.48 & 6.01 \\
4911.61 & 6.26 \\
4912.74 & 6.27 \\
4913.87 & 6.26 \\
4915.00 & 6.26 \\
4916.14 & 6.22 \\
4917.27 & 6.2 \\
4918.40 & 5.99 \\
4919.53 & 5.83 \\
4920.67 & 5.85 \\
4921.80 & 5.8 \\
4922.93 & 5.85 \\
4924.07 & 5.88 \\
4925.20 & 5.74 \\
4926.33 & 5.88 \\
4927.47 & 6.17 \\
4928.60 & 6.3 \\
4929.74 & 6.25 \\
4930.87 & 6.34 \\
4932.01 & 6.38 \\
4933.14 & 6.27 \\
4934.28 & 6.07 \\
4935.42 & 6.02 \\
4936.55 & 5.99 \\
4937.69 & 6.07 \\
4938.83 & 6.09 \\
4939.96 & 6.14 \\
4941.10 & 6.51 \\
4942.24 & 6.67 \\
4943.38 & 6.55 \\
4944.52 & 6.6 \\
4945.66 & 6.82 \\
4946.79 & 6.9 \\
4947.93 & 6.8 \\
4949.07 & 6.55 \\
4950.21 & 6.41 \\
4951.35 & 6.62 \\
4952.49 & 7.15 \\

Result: 3.375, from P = 0.56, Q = 0.34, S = 6.30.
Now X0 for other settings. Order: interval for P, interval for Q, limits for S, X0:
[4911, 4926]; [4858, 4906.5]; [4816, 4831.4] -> 3.341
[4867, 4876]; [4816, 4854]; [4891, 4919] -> 3.320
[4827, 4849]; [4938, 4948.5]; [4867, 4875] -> 2.885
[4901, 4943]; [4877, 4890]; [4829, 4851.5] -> 3.278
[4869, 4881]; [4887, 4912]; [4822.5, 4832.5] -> 3.302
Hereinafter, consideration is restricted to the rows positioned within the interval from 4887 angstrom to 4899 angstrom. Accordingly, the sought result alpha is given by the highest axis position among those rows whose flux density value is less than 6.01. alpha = 4892.42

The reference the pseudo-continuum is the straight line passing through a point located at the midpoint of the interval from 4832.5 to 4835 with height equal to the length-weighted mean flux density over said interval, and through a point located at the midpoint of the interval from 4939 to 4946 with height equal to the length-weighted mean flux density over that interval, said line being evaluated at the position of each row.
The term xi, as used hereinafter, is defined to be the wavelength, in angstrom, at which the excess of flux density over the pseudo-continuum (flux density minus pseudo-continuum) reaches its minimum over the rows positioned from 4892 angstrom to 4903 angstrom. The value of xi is 4892.42 angstrom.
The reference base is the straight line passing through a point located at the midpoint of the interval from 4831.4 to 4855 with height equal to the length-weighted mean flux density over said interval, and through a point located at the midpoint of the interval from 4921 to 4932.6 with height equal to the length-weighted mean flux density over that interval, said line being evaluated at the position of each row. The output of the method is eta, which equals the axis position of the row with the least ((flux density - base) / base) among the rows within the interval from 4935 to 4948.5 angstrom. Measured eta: 4936.55 angstrom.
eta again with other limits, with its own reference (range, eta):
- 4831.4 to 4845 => 4838.65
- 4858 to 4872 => 4859.86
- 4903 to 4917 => 4909.35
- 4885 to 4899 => 4889.04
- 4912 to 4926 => 4925.20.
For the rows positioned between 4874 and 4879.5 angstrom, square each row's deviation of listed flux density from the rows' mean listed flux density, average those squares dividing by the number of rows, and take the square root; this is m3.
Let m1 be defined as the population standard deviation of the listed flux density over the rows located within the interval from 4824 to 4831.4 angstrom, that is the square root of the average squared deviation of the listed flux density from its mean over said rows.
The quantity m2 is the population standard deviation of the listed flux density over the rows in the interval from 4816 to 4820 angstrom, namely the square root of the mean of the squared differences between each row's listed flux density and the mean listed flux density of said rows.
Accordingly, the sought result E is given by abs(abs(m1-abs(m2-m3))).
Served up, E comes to 0.100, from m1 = 0.116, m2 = 0.03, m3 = 0.25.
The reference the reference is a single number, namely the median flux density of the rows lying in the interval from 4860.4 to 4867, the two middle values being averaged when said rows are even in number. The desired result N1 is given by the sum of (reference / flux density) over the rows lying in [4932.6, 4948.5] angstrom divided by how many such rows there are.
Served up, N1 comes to 0.814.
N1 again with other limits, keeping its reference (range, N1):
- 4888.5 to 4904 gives 0.834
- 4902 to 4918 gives 0.834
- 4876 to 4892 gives 0.873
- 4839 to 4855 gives 0.881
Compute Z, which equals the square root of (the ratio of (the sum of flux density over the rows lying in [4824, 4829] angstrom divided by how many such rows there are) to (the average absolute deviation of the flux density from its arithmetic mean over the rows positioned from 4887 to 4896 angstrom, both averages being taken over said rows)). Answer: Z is 5.8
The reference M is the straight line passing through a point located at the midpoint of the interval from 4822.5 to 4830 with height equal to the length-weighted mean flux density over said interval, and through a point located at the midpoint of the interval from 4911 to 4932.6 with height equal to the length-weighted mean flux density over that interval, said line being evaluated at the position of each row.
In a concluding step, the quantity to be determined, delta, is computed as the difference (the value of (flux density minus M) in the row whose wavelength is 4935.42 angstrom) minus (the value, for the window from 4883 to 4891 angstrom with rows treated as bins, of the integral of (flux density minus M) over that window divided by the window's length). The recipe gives 0.3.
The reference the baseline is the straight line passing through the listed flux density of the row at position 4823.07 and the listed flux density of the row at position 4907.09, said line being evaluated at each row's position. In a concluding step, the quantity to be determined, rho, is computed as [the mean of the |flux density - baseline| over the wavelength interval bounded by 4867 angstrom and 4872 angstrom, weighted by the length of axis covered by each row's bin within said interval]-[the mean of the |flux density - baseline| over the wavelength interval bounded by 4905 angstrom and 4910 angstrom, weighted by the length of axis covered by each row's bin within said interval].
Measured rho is 0.77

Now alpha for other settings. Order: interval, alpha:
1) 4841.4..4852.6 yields 4852.03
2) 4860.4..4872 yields 4871.06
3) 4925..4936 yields 4926.33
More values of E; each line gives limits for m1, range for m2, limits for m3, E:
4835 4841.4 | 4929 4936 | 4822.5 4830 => 0.080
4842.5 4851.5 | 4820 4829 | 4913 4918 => 0.111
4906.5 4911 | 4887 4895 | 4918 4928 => 0.105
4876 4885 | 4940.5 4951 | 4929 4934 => 0.121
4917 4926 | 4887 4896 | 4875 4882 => 0.055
